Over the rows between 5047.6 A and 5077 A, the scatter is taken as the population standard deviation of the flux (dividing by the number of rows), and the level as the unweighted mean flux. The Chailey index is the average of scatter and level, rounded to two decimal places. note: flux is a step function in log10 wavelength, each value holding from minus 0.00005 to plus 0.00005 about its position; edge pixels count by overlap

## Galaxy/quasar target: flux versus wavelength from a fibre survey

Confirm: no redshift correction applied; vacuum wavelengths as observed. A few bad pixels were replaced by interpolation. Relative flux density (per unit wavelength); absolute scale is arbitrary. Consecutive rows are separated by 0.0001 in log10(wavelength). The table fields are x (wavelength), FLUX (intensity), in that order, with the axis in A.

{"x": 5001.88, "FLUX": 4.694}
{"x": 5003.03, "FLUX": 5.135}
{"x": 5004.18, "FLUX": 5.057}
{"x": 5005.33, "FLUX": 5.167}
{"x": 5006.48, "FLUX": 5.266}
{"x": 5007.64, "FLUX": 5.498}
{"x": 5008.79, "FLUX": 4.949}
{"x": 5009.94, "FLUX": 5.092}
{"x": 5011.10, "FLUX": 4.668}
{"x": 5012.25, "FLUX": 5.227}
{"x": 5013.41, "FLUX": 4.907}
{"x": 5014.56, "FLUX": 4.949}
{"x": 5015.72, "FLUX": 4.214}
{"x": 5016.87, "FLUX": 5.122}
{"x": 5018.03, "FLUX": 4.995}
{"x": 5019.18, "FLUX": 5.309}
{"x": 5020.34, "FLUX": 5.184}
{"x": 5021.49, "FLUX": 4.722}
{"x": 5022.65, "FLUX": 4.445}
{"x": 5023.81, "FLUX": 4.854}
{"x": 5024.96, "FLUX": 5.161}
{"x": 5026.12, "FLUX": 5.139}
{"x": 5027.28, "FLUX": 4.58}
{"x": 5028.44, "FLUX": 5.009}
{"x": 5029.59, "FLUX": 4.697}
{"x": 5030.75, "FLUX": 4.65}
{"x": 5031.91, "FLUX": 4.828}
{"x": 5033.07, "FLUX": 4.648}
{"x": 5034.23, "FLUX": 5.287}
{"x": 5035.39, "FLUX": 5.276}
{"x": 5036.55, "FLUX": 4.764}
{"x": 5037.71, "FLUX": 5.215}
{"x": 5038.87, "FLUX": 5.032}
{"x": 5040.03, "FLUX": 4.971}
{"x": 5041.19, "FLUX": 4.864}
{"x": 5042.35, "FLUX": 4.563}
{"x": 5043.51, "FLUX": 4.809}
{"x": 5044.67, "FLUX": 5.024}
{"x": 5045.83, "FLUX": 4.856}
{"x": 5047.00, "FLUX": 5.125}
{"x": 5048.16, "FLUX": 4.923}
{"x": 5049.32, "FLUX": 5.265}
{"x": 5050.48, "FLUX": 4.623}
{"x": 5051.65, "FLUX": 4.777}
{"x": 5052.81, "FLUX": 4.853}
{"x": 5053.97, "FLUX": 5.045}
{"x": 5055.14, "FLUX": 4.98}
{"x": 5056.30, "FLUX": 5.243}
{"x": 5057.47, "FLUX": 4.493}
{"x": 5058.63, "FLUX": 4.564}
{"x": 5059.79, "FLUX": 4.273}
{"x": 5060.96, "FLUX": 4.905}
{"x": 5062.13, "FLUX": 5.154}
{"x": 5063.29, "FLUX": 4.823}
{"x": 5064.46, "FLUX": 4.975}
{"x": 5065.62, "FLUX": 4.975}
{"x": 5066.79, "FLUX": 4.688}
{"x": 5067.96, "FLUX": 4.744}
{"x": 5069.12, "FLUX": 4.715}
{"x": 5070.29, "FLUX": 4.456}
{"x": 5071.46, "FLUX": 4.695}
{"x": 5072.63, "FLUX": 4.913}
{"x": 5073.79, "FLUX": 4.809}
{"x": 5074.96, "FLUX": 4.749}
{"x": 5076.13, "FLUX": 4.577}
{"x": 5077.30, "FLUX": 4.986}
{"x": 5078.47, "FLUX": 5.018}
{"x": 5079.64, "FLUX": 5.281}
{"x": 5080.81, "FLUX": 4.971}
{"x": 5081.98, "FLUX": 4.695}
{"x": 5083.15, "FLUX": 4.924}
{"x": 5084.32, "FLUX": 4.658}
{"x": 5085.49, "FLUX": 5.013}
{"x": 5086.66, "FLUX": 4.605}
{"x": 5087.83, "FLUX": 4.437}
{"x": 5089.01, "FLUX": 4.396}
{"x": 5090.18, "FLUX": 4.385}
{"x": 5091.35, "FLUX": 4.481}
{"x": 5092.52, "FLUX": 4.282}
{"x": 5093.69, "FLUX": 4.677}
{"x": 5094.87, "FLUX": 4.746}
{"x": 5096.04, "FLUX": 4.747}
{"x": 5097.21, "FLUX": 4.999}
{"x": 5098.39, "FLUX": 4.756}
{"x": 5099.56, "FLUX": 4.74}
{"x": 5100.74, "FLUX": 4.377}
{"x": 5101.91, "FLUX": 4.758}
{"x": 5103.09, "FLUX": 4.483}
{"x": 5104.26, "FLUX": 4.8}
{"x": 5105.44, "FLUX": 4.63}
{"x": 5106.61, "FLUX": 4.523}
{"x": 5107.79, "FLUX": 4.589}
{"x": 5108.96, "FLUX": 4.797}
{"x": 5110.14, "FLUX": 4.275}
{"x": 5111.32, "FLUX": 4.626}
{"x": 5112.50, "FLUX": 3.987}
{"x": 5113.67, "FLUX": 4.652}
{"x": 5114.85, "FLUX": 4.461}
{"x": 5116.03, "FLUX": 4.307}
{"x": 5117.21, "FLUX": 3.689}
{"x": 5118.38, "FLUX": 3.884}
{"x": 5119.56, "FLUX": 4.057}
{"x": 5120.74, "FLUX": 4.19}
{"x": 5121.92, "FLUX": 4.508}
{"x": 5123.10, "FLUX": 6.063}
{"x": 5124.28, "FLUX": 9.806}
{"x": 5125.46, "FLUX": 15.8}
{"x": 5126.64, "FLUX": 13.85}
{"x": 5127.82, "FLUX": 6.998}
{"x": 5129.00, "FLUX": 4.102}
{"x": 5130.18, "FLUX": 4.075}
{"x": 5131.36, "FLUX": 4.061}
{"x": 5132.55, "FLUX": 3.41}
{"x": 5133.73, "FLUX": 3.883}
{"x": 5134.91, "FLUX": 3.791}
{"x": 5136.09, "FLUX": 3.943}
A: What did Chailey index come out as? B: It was 2.52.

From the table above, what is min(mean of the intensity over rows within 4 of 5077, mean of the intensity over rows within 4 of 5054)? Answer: 4.86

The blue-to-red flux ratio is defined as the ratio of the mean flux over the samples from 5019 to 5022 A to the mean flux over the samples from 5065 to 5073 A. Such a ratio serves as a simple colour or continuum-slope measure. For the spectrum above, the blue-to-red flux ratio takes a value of 1.07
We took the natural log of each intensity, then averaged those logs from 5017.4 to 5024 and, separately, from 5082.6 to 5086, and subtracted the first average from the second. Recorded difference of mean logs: -0.010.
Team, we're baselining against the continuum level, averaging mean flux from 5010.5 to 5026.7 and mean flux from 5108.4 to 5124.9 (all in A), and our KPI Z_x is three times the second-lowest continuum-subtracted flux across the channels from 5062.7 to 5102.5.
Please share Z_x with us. -1.5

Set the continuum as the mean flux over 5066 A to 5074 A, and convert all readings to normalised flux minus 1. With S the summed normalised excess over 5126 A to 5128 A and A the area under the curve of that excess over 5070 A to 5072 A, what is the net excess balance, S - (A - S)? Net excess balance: 4.9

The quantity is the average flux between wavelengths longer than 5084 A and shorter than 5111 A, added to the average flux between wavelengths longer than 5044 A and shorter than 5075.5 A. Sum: 9.5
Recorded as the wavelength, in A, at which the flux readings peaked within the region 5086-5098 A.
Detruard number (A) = 5097.21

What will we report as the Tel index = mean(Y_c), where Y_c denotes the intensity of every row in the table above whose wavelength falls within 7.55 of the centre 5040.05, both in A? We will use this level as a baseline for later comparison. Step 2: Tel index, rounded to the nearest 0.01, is 4.96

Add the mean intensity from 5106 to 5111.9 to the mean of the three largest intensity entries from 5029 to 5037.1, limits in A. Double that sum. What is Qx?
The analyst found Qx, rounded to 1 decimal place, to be 19.4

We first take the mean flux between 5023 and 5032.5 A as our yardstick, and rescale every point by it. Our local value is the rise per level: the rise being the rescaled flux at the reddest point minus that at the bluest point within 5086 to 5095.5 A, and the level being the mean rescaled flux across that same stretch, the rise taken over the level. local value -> 0.03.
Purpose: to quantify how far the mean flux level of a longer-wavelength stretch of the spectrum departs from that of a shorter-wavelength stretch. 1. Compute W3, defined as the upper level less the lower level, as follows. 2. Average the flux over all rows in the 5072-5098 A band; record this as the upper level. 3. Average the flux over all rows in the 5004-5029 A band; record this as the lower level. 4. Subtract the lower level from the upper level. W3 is -0.23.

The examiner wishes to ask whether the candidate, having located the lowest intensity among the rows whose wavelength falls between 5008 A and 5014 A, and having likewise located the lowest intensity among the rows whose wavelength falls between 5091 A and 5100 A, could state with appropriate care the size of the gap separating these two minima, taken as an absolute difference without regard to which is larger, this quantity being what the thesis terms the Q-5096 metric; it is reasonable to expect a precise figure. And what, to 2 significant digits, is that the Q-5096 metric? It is 0.39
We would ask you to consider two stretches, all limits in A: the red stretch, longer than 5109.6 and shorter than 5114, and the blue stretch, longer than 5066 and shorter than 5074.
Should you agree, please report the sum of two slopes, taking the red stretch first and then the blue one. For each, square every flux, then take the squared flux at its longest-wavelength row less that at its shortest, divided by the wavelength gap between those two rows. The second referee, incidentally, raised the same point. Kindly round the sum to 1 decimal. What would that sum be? 1.1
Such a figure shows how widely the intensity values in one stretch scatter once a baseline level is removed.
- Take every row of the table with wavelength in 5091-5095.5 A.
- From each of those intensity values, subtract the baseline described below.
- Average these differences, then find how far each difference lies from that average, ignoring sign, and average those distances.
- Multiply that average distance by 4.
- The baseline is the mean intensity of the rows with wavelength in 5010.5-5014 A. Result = 0.66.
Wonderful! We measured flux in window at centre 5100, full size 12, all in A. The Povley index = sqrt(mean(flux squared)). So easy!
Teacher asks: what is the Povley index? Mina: 4.71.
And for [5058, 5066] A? 4.82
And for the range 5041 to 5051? 4.90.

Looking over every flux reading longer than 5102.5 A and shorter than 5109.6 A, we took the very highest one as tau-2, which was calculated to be 4.8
